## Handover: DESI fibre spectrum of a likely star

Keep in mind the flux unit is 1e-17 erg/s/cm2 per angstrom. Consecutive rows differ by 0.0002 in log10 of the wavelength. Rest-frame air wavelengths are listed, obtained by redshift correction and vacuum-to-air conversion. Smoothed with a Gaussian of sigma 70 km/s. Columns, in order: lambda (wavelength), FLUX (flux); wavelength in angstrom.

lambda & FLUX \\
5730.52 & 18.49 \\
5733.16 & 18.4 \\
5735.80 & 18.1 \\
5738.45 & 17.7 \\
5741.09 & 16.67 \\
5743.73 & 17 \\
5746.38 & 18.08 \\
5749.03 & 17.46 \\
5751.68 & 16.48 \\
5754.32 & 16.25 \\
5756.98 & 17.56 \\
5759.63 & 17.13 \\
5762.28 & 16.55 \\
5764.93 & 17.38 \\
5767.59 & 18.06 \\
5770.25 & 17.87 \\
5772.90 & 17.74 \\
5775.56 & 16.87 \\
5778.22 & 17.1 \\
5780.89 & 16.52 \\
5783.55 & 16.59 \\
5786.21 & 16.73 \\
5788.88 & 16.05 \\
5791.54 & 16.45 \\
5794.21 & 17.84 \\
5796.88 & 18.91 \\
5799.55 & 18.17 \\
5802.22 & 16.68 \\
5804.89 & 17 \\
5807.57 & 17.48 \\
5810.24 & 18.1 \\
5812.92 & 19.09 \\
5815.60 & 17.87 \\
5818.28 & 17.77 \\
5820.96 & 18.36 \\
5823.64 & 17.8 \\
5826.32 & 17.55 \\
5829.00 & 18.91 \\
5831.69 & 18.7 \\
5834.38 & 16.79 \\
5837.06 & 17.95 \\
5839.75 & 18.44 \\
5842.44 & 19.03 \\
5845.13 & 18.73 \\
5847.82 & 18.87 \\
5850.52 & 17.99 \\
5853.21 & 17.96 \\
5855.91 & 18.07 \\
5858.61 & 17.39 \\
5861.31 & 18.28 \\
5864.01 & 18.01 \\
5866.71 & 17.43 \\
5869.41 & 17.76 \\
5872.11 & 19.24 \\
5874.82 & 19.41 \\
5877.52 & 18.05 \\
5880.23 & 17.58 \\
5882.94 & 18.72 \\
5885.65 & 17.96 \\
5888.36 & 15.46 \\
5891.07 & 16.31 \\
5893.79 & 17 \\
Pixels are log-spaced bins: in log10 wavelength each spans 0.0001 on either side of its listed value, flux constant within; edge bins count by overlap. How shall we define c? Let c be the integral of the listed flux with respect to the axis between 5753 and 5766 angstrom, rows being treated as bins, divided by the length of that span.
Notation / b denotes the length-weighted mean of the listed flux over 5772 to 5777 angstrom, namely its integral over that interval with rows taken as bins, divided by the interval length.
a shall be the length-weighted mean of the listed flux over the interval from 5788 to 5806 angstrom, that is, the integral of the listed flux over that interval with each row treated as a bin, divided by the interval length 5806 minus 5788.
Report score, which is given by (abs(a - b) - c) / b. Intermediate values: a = 17.3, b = 17.3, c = 17.0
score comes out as -0.98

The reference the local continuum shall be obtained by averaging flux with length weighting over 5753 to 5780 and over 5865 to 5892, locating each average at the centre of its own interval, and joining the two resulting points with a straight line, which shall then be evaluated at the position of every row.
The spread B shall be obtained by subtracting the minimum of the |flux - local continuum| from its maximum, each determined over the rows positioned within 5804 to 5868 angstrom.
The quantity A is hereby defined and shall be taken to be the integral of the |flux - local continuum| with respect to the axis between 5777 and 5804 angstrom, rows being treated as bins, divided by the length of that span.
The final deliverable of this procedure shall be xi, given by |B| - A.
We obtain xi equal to 0.8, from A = 0.80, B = 1.61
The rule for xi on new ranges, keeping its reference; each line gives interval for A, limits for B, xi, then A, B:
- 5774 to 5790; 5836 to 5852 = 0.4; 0.66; 1.08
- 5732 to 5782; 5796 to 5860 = 1.0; 0.57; 1.61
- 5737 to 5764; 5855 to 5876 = 1.1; 0.51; 1.59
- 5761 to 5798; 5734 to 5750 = 0.2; 0.69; 0.91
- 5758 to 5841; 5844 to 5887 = 0.9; 0.65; 1.59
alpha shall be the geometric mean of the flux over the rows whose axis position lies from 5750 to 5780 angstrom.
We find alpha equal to 17.2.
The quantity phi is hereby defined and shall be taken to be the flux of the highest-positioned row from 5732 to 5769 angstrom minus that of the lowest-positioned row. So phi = -0.3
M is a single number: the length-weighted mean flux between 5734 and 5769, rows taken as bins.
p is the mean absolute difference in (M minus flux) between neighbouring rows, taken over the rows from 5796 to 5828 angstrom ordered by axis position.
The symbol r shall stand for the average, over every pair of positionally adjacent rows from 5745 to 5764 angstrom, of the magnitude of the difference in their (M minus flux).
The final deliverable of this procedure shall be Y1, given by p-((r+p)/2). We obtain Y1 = -0.01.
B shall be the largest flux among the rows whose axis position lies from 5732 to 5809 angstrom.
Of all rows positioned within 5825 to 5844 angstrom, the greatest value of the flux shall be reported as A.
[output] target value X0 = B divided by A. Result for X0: 0.994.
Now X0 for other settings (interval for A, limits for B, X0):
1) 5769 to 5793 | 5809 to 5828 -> 1.068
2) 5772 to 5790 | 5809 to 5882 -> 1.094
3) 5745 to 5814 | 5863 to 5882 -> 1.017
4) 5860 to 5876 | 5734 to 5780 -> 0.933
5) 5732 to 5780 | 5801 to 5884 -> 1.055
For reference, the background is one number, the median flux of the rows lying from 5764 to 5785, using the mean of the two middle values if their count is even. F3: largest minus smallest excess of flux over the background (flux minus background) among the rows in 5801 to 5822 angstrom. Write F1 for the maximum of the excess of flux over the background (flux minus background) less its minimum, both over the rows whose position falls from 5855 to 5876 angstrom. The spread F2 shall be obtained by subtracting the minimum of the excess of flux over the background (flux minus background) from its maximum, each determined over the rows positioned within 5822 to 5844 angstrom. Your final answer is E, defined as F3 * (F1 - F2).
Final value -0.5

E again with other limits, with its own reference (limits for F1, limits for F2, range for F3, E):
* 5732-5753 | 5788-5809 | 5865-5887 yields -1.9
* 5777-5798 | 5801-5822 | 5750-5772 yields 0.8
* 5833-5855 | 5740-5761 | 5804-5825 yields 0.9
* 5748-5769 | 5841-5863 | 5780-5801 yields 0.5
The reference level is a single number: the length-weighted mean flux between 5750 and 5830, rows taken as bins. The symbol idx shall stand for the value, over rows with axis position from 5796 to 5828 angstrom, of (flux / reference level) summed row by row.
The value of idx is 12.3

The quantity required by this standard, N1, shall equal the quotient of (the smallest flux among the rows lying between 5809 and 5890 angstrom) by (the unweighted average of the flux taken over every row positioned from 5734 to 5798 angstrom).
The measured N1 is 0.90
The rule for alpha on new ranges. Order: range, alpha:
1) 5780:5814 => 17.3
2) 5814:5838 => 18.0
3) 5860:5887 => 18.2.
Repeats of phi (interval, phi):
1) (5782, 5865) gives 1.4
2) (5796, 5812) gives -0.8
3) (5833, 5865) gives 1.2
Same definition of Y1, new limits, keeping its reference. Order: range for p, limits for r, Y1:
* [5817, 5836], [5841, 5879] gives 0.13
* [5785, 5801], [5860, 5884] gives 0.07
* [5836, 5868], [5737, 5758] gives -0.17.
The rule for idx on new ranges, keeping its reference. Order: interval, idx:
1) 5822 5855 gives 12.6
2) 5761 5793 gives 11.7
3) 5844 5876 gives 12.6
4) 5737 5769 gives 11.8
